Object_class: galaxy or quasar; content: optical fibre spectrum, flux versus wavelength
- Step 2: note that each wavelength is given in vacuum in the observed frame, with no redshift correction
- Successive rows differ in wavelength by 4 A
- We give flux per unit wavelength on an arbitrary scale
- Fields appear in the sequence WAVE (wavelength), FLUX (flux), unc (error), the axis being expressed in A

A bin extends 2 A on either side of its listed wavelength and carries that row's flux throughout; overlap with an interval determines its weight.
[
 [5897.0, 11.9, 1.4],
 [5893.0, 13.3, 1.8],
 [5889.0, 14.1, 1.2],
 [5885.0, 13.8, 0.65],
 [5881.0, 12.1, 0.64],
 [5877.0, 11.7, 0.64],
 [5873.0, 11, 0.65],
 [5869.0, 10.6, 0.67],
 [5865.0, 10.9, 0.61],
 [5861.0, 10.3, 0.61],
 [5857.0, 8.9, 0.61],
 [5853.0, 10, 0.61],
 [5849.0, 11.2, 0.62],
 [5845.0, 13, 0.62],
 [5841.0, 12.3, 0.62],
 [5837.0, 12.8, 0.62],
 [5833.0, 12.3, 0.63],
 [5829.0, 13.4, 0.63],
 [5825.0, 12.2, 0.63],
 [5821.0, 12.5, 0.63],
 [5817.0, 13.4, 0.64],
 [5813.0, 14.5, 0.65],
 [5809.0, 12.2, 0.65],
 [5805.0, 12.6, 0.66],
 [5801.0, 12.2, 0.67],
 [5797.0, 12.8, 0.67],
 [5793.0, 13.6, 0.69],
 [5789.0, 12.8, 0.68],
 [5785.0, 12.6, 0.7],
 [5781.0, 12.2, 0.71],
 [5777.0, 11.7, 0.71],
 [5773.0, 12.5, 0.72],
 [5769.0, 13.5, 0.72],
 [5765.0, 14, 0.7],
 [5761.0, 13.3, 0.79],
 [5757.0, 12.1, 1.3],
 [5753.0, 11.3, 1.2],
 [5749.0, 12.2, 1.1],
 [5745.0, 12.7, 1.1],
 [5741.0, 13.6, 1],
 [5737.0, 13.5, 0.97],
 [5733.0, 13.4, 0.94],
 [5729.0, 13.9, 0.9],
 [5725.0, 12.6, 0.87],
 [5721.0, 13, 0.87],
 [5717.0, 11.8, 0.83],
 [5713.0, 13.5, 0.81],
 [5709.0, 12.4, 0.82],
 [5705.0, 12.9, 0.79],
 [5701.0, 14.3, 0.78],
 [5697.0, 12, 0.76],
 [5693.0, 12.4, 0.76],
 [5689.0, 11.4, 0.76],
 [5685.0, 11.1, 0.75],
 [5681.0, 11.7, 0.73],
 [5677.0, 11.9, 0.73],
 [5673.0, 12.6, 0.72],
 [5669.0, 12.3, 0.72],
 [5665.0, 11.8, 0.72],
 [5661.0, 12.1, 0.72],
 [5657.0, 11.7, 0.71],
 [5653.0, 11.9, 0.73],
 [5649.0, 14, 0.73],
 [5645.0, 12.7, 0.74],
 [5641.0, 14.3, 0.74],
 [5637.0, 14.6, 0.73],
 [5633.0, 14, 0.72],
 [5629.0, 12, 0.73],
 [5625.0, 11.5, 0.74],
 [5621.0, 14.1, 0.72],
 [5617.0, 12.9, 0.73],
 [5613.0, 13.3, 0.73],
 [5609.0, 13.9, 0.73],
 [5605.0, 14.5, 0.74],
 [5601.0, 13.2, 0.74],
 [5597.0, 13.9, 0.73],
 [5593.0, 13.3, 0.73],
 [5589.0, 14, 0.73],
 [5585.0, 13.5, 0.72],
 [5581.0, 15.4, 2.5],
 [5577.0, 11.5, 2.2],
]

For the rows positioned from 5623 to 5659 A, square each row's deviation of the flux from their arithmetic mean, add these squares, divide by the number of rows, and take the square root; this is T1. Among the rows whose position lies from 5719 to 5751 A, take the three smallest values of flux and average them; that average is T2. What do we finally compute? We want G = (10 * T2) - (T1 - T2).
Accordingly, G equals 136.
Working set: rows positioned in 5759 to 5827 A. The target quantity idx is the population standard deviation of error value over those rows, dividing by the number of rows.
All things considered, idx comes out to 0.040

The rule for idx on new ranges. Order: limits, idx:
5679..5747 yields 0.100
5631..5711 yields 0.027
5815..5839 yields 0.006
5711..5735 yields 0.043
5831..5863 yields 0.007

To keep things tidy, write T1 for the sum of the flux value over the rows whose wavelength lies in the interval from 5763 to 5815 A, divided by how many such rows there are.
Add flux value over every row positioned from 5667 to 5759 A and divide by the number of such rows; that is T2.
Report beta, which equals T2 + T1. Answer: 25.4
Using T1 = 12.9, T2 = 12.5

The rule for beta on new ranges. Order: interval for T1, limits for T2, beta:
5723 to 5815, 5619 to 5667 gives 25.8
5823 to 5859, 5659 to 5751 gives 24.4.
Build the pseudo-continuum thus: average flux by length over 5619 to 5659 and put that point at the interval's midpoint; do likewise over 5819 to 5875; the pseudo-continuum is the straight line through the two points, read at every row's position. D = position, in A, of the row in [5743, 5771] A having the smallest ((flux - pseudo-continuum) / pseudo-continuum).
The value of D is 5753.0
